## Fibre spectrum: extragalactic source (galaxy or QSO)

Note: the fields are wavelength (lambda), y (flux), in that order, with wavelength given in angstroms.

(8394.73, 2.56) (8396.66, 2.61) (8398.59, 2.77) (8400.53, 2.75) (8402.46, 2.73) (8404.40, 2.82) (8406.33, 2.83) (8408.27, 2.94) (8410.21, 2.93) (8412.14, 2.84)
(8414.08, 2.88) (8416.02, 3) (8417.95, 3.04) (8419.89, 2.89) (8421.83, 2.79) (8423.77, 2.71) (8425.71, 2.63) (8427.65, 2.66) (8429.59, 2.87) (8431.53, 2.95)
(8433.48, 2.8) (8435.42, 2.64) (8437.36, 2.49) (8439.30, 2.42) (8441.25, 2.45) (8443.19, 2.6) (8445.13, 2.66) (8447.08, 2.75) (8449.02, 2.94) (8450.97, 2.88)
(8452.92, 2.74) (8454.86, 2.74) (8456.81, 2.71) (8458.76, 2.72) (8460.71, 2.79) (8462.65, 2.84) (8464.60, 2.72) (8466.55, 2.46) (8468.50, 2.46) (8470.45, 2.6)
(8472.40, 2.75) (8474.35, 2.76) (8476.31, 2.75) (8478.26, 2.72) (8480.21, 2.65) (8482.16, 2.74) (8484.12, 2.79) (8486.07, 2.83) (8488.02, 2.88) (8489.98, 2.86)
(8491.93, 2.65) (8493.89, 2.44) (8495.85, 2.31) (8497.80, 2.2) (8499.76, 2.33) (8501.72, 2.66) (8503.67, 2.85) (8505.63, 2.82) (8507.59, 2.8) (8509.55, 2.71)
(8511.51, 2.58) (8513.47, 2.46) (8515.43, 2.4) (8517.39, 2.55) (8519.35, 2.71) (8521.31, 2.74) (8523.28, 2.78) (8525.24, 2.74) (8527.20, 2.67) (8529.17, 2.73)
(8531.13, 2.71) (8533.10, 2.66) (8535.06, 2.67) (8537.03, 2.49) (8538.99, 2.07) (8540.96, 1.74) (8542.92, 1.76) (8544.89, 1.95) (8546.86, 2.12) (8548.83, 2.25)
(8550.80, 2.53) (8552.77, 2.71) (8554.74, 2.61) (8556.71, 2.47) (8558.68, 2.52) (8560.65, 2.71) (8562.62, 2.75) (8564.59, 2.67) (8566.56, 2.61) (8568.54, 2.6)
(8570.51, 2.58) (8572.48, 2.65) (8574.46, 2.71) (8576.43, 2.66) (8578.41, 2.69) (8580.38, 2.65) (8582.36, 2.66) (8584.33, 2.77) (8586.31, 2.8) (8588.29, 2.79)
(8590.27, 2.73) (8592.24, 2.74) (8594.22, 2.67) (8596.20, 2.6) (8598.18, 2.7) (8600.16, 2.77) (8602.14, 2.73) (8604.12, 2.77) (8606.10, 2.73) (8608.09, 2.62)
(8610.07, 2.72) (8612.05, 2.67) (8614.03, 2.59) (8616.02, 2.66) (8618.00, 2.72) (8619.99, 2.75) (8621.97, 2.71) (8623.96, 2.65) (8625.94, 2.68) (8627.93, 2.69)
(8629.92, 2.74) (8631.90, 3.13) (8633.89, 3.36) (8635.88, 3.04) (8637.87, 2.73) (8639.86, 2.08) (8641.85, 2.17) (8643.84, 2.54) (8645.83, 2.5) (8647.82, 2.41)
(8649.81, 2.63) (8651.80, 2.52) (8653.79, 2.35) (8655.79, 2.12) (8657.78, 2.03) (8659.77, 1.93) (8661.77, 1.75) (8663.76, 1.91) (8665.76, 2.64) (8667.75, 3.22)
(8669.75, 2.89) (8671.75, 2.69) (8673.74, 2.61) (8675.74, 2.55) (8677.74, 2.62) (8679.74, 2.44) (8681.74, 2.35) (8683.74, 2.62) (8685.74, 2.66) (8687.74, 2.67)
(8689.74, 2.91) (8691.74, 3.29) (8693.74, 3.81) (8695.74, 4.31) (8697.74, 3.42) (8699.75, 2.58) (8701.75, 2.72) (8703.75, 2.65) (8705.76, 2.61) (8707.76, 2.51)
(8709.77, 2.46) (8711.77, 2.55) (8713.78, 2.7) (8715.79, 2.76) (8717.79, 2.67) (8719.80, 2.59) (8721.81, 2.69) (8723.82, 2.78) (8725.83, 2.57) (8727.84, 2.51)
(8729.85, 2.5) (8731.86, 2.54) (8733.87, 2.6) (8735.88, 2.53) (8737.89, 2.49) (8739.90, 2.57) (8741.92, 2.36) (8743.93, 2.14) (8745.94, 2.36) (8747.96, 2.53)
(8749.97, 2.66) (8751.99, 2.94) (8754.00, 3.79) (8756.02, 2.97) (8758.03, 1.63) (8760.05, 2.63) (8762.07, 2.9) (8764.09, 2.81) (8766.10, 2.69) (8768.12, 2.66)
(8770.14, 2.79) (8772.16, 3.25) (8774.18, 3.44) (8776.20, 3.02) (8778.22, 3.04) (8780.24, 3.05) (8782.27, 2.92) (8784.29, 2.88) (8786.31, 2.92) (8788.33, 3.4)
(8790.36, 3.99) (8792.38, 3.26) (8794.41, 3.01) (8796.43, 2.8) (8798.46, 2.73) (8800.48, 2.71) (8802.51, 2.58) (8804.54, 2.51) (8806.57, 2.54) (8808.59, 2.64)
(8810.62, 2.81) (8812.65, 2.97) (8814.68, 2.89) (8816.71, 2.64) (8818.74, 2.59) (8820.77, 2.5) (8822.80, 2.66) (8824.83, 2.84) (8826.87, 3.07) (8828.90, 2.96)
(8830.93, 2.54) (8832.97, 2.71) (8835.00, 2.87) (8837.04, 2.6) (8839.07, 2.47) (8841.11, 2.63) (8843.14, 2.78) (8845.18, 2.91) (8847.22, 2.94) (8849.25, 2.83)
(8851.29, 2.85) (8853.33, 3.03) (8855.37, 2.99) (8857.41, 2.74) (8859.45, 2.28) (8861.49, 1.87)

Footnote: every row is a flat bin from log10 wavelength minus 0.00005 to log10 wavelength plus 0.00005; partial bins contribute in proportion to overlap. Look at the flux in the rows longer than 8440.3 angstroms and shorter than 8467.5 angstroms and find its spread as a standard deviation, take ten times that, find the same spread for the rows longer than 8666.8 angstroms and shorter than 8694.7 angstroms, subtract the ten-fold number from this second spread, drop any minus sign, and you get 1.0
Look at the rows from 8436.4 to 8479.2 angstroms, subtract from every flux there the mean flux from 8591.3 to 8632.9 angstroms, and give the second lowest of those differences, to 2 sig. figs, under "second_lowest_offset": -0.27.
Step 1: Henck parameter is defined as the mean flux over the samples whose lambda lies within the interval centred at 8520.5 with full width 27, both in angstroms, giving 2.66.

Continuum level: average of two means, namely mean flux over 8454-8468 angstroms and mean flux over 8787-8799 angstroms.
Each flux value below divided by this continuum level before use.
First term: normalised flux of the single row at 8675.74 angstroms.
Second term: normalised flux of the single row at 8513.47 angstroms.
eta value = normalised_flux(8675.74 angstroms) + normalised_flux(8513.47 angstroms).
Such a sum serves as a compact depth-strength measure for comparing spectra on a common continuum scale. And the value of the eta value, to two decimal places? 1.70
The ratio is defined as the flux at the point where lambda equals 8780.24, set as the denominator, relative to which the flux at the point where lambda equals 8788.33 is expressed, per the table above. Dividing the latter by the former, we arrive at 1.11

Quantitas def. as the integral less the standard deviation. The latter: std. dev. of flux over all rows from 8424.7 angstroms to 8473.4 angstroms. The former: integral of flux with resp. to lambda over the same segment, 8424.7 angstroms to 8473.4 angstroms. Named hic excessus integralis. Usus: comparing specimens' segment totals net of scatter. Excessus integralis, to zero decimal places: 131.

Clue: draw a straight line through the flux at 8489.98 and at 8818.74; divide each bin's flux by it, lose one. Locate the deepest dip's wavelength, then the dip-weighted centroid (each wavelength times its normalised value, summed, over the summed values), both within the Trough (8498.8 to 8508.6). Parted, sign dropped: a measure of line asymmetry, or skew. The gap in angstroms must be 1.1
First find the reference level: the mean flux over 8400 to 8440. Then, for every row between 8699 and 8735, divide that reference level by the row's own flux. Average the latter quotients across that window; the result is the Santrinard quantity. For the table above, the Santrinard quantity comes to 1.07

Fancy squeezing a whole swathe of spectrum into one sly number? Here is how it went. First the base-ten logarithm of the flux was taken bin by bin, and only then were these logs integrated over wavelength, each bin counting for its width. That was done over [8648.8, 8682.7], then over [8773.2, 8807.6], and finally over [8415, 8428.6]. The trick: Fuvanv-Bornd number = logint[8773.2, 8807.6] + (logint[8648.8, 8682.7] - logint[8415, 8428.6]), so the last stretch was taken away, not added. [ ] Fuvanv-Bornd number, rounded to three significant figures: 23.0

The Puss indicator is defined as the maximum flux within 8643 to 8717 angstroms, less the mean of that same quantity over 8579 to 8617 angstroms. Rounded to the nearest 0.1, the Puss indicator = 1.6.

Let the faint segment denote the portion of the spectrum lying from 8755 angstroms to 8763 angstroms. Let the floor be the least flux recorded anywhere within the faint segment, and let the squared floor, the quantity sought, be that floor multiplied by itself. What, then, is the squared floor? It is 2.7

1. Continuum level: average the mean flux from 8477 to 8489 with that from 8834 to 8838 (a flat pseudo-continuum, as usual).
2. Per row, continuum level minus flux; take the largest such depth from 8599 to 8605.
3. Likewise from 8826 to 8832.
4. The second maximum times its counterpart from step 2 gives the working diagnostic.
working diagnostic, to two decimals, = 0.00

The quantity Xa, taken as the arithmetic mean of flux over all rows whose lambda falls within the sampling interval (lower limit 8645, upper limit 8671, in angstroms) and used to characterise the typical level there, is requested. 2.38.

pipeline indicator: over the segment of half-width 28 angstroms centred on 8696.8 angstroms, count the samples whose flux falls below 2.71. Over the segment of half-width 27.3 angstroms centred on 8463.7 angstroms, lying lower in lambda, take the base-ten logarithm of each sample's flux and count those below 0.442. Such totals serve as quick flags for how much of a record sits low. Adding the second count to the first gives 39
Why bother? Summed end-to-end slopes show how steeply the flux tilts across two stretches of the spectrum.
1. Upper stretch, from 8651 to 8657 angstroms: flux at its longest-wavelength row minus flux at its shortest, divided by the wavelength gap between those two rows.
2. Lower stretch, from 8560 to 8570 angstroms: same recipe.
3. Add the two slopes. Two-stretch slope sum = -0.11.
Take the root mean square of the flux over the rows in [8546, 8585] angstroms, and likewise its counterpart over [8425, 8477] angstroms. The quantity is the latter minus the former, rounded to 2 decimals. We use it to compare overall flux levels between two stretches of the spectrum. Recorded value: 0.10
